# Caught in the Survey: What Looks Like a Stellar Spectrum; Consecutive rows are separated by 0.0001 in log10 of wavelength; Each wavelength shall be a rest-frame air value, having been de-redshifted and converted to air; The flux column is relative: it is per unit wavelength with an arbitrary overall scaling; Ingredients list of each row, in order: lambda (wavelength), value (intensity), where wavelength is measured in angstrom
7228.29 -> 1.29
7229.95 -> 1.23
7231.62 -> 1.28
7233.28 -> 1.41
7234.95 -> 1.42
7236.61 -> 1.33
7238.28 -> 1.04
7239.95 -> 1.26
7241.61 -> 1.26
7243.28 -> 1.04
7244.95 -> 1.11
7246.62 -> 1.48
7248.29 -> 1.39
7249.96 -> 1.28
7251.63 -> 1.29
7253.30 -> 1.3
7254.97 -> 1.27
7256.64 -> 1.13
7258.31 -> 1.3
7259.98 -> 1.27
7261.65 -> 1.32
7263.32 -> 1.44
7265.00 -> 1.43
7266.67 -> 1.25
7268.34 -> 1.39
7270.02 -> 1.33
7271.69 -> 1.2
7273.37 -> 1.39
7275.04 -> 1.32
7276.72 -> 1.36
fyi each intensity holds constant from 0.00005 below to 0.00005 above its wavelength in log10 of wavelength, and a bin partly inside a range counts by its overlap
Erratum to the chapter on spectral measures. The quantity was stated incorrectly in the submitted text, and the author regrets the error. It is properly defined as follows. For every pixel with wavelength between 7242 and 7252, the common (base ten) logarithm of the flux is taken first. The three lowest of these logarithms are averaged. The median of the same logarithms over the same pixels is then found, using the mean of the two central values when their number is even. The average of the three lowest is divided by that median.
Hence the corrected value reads 0.52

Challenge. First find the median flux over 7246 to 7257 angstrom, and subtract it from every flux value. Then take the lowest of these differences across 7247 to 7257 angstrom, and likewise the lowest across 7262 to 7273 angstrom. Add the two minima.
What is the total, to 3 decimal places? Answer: -0.250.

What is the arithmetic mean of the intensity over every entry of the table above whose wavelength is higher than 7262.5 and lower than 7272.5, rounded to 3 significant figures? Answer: 1.34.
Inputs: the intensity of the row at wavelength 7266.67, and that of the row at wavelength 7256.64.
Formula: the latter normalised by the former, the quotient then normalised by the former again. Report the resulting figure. 0.72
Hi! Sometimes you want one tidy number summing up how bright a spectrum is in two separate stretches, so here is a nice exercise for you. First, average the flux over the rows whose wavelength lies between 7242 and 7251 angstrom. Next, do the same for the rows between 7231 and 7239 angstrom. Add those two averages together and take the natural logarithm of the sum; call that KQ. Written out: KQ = 0.94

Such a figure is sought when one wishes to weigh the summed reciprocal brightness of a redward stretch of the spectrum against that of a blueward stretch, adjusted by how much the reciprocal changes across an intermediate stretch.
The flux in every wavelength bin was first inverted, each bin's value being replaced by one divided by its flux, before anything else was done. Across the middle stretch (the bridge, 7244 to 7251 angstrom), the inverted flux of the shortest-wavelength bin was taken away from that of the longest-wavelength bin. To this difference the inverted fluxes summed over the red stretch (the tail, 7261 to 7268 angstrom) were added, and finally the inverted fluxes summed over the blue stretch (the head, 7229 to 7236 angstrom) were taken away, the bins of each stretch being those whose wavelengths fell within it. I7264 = -0.18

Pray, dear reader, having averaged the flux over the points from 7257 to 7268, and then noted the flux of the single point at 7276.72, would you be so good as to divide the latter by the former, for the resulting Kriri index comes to 1.02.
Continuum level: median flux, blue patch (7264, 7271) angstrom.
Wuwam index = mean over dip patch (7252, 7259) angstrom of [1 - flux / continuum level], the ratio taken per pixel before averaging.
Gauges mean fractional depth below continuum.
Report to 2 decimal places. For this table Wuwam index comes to 0.08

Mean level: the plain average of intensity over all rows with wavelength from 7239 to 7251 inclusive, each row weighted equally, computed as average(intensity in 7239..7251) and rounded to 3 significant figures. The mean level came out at 1.26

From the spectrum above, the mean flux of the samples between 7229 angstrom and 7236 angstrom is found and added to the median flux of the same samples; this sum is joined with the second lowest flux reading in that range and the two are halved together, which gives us 1.98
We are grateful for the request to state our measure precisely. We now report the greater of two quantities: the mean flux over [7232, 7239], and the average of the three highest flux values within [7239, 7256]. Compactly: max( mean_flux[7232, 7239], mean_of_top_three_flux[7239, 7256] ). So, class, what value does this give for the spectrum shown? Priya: 1.39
